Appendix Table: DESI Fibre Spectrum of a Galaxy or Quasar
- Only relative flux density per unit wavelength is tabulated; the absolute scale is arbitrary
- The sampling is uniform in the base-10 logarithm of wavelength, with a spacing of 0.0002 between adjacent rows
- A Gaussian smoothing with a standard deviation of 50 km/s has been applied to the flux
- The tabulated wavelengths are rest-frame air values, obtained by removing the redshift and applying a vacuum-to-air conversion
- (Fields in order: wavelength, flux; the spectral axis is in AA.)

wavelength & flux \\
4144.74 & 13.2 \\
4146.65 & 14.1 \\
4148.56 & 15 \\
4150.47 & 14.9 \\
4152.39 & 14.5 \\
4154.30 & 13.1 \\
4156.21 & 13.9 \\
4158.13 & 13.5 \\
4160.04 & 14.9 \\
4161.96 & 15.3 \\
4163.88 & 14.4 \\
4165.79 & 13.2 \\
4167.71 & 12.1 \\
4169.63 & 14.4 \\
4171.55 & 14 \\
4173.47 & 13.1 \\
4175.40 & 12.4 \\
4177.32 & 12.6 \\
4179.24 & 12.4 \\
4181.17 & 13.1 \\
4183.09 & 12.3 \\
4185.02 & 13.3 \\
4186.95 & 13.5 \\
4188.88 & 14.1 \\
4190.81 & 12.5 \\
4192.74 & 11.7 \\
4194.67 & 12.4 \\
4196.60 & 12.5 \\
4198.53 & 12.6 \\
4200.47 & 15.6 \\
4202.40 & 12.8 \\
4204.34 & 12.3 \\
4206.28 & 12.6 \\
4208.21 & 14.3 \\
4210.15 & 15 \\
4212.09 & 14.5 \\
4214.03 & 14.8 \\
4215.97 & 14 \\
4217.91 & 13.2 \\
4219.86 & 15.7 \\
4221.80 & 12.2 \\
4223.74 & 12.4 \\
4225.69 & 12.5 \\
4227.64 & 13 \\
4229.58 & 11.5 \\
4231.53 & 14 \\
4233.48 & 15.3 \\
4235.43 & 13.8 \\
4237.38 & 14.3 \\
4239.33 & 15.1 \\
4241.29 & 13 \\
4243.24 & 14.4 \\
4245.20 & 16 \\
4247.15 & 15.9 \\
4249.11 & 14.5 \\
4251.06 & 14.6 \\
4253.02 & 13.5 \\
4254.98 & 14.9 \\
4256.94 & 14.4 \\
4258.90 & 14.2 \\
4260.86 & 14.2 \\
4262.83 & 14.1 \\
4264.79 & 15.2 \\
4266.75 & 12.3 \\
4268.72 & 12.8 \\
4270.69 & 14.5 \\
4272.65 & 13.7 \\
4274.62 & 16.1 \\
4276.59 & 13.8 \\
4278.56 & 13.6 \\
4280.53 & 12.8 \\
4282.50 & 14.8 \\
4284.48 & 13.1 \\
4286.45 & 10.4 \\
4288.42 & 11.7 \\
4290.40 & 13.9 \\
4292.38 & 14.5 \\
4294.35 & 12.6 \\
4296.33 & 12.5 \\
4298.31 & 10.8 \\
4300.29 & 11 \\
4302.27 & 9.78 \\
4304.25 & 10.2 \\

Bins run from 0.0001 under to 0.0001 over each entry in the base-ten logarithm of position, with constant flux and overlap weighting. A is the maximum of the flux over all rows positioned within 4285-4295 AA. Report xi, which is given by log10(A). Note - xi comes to 1.16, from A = 14.5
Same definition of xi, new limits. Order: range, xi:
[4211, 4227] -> 1.20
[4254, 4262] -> 1.17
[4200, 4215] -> 1.19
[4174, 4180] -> 1.10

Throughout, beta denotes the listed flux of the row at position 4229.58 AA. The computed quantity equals 11.5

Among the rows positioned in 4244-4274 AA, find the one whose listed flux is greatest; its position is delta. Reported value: 4245.20 AA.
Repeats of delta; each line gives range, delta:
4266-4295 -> 4274.62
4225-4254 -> 4245.20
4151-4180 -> 4161.96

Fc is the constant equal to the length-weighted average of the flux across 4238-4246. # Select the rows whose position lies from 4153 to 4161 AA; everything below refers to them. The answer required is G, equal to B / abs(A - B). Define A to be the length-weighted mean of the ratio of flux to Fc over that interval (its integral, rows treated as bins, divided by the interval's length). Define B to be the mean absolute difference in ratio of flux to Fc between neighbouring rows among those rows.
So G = 0.067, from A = 0.953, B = 0.059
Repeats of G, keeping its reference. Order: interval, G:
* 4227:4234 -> 0.152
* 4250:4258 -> 0.075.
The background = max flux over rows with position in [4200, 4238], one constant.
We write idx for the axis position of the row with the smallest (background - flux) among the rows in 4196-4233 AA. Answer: 4219.86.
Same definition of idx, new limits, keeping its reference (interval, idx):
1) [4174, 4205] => 4200.47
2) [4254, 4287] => 4274.62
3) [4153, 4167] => 4161.96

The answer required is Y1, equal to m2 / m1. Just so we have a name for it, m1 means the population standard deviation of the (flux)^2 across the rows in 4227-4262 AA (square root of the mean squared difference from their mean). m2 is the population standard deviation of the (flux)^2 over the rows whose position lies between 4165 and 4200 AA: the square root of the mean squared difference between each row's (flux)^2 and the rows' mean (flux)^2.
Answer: 0.6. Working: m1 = 29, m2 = 18.8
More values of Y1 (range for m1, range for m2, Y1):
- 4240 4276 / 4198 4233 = 1.1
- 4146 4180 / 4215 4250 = 1.4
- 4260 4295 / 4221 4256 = 1.0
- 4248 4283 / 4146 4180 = 1.1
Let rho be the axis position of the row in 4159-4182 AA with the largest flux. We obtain 4161.96 AA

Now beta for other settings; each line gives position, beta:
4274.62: 16.1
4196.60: 12.5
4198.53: 12.6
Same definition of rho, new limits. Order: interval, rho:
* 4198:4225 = 4219.86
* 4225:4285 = 4274.62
